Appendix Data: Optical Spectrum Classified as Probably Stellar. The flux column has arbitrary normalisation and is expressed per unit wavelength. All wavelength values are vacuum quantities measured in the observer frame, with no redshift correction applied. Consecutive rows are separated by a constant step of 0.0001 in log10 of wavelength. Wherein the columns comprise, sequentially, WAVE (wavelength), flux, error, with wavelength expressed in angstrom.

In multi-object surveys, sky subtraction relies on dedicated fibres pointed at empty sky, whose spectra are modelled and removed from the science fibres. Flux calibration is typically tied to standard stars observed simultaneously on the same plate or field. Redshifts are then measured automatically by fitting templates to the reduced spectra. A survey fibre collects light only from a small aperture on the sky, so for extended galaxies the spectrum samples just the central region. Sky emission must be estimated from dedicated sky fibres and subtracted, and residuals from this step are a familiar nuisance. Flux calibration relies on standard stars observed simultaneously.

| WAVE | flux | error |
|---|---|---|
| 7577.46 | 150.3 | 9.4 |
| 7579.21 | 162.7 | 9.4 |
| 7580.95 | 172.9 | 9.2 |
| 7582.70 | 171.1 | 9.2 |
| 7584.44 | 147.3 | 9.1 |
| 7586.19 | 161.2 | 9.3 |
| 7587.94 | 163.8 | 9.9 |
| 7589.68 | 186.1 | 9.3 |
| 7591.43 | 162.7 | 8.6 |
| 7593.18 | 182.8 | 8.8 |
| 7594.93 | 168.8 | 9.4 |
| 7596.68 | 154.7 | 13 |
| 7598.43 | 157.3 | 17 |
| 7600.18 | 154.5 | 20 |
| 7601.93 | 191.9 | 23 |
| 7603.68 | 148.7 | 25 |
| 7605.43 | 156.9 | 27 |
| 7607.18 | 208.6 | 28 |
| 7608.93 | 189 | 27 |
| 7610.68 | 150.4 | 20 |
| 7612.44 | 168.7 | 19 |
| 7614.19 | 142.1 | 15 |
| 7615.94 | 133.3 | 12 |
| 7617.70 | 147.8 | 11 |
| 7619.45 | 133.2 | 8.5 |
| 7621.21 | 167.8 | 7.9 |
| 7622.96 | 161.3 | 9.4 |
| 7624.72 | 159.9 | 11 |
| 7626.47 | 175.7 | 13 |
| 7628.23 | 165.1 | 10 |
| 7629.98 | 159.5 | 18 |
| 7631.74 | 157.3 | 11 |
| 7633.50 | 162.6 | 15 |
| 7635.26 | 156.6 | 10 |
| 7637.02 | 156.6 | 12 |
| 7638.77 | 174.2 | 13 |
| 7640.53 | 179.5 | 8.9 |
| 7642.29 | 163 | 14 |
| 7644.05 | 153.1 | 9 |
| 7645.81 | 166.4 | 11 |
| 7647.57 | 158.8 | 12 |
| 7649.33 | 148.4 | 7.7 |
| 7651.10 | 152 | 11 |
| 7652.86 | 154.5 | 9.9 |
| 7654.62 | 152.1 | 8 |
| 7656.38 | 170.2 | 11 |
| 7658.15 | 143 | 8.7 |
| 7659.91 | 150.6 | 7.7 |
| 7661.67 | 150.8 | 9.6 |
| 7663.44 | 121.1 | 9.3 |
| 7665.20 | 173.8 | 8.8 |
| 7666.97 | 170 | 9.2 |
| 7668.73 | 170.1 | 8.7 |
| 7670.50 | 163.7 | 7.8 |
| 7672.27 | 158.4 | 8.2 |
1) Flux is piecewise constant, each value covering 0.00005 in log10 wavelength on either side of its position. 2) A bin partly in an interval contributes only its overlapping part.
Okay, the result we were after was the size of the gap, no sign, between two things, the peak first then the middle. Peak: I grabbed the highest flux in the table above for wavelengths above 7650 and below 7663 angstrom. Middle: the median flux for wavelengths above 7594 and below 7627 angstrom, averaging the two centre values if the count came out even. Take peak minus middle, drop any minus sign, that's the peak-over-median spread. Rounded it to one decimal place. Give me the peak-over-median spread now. 12.9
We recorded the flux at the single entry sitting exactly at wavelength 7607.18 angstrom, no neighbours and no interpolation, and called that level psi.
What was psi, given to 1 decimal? 208.6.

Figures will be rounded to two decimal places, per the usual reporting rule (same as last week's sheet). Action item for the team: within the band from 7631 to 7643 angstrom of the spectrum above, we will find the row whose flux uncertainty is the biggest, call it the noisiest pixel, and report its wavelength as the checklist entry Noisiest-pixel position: 7633.50 angstrom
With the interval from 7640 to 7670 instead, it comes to 7642.29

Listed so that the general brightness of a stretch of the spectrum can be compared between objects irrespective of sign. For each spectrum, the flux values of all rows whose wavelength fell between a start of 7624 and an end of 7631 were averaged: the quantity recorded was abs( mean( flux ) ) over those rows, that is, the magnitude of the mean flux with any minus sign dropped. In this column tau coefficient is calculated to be 165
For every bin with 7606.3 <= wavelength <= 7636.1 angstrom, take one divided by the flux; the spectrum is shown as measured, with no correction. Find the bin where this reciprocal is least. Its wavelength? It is 7607.18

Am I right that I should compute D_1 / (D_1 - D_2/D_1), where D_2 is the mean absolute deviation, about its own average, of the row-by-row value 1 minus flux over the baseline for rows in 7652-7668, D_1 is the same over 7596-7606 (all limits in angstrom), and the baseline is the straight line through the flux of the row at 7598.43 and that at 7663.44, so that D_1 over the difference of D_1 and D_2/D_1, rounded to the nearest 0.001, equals -0.046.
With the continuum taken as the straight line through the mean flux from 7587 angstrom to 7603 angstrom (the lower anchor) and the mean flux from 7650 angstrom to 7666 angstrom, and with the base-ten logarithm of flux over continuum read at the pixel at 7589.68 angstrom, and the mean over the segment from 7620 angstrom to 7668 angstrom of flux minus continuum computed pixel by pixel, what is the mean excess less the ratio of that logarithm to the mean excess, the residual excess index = 3.6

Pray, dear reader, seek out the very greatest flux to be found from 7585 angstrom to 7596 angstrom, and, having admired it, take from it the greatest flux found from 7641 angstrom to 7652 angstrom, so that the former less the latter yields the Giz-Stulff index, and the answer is 20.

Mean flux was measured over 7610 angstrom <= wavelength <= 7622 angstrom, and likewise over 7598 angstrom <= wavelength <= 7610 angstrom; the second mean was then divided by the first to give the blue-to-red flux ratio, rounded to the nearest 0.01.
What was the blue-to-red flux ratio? 1.16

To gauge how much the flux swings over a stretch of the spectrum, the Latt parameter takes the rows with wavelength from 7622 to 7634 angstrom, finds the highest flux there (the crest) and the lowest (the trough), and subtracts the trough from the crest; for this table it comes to 18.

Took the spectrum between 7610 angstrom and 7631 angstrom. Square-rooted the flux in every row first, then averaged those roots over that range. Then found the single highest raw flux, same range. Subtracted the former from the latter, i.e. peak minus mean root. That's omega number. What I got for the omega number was 163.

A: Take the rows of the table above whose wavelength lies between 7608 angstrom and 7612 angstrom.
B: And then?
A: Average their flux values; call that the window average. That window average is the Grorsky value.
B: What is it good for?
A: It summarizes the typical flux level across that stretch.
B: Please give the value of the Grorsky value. 170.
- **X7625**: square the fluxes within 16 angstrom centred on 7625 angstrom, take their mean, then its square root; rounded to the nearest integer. 159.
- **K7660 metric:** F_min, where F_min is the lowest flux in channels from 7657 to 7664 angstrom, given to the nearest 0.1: 121.1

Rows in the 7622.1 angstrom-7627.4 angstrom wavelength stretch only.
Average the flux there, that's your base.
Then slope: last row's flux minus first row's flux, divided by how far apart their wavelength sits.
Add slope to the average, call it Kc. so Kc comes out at 169.7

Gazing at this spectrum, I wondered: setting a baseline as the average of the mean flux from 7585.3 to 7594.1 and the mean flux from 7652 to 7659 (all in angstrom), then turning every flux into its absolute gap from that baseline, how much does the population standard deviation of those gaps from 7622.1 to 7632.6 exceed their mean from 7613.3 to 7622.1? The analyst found -16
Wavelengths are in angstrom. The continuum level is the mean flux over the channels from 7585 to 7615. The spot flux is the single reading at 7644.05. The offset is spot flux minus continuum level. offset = -14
